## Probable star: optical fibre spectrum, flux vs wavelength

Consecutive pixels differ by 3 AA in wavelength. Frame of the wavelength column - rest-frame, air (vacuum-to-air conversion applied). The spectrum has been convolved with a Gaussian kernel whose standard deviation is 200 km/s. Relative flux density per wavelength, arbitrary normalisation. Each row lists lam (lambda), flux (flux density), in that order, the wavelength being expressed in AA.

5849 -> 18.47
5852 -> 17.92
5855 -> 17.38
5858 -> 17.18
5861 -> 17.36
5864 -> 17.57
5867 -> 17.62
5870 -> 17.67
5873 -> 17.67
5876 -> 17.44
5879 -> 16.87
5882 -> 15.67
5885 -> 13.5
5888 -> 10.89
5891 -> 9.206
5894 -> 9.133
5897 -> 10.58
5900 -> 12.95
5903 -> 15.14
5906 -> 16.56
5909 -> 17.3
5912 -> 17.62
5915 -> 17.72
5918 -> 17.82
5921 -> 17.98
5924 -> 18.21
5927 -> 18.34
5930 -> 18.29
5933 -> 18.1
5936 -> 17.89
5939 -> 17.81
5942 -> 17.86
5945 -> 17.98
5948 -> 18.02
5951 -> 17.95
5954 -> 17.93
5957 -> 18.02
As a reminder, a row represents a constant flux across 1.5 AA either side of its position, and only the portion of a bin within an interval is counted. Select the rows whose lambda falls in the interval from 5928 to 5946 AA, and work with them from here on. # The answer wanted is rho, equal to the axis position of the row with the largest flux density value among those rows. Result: 5930 AA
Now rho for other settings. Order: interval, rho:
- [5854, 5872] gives 5870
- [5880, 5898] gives 5882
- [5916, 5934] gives 5927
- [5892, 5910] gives 5909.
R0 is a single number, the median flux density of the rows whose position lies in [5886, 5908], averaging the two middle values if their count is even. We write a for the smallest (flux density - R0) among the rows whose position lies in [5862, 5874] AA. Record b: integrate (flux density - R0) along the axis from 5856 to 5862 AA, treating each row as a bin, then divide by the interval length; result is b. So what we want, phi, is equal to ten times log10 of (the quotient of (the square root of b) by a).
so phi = -4.22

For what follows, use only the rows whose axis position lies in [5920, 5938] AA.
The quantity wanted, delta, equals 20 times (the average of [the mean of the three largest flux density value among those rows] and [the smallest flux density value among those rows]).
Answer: 362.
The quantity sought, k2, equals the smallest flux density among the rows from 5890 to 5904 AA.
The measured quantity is 9.133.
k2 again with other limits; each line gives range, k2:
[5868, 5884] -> 15.67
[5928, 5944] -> 17.81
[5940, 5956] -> 17.86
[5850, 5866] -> 17.18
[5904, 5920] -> 16.56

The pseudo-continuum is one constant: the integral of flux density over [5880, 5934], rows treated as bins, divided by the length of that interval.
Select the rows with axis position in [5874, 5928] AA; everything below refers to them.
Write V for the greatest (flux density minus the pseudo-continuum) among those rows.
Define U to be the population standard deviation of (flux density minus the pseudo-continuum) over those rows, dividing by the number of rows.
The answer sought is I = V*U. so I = 9.73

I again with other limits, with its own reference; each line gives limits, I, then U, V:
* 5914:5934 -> 0.67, 0.2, 3.07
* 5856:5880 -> 0.63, 0.3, 2.40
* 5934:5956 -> 0.18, 0.1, 2.75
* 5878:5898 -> 4.62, 2.9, 1.60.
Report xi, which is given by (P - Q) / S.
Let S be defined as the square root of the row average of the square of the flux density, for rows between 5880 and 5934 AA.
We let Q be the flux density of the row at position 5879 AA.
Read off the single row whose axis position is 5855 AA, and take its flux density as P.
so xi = 0.033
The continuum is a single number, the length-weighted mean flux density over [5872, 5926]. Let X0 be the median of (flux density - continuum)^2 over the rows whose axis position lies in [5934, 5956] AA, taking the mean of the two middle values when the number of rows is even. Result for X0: 7.8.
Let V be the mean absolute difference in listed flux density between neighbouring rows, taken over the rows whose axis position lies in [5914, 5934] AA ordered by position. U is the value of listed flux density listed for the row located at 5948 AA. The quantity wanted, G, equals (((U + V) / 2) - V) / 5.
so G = 1.79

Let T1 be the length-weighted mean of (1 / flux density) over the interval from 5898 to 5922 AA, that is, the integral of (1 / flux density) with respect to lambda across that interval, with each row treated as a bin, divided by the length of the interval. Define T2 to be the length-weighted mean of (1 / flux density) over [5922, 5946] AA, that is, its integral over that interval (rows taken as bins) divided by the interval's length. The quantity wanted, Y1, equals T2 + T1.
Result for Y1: 0.117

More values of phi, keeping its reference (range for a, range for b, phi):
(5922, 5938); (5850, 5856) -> -4.27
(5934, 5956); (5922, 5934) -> -4.07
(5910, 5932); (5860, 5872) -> -4.16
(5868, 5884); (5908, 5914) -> -2.69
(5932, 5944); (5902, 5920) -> -4.43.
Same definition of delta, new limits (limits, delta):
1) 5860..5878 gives 350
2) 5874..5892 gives 259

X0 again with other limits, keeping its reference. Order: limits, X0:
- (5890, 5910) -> 4.8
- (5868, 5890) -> 5.3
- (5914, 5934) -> 8.8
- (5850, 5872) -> 5.9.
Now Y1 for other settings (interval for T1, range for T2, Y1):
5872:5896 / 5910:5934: 0.134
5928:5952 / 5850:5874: 0.113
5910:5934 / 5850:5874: 0.113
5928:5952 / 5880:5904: 0.141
